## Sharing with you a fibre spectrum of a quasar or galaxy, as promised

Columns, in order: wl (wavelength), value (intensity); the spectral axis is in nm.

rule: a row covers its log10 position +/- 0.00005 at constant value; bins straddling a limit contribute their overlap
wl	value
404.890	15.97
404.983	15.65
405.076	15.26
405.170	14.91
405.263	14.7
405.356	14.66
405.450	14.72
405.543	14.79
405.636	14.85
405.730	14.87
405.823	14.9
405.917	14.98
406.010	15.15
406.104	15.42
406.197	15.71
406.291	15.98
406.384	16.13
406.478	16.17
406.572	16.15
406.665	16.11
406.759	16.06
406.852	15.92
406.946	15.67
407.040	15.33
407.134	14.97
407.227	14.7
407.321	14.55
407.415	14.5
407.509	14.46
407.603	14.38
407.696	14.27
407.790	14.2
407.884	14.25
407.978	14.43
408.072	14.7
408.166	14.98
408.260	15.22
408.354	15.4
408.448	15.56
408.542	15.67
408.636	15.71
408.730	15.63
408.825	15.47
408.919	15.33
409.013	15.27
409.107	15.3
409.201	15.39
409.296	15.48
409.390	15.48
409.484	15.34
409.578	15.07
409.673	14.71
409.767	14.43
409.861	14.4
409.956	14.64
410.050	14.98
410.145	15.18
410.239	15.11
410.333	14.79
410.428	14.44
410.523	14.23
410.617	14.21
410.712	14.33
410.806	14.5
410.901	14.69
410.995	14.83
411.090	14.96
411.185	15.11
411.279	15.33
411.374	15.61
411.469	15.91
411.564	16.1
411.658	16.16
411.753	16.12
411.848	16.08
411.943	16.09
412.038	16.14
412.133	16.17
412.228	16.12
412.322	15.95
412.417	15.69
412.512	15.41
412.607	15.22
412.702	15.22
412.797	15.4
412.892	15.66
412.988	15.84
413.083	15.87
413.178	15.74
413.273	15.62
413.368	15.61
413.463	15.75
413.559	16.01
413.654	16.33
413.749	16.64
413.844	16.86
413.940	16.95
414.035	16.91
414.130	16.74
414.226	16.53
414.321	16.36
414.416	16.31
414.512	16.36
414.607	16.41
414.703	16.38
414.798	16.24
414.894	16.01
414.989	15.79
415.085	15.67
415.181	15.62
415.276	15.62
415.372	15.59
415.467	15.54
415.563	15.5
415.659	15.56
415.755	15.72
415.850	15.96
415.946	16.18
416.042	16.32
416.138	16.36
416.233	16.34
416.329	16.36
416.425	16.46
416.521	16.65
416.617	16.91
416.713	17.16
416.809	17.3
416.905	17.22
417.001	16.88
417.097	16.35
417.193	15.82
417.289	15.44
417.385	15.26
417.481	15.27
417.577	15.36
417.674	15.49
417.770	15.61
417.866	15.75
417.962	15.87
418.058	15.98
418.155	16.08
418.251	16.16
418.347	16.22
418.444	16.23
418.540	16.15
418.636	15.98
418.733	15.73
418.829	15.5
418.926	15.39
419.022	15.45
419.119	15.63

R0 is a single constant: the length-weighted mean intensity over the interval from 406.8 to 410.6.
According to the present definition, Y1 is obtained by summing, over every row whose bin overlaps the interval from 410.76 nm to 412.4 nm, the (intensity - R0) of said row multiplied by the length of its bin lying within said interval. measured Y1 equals 1.1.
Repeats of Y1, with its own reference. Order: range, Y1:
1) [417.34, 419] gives 1.3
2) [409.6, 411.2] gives -0.5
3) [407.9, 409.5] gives 0.5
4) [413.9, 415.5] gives 1.9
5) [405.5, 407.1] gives 0.9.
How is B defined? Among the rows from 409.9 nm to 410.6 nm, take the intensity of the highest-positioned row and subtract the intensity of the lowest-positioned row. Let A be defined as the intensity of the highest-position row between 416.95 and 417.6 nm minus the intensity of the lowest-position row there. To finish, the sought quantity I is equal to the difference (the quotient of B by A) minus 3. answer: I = -3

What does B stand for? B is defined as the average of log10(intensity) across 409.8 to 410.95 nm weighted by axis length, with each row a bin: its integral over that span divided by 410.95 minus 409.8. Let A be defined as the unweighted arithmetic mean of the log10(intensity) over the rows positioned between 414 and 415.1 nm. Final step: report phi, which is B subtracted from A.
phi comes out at 0.05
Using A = 1.212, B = 1.17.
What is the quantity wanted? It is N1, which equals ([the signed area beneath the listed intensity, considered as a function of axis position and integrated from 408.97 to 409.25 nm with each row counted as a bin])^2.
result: 18.4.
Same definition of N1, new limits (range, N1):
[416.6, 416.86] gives 19.9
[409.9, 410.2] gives 20.0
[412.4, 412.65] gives 14.8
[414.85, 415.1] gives 15.7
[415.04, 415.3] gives 16.6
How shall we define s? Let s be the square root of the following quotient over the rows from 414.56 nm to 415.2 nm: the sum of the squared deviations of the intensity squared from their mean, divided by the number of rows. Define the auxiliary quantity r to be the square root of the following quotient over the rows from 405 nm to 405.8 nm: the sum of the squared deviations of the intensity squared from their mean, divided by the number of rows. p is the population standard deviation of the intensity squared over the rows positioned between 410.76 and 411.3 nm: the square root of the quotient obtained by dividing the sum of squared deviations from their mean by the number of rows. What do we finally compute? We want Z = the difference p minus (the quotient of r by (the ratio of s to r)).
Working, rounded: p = 8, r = 5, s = 9.9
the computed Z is 5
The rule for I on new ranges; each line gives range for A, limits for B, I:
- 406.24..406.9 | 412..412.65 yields 12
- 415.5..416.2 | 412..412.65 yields -4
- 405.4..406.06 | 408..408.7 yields -1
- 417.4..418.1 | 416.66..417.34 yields -5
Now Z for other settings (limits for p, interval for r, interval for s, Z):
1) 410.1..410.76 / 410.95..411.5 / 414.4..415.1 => -4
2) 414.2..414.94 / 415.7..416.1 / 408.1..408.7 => -2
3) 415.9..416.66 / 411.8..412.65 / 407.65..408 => -37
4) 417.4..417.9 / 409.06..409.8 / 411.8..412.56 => -9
